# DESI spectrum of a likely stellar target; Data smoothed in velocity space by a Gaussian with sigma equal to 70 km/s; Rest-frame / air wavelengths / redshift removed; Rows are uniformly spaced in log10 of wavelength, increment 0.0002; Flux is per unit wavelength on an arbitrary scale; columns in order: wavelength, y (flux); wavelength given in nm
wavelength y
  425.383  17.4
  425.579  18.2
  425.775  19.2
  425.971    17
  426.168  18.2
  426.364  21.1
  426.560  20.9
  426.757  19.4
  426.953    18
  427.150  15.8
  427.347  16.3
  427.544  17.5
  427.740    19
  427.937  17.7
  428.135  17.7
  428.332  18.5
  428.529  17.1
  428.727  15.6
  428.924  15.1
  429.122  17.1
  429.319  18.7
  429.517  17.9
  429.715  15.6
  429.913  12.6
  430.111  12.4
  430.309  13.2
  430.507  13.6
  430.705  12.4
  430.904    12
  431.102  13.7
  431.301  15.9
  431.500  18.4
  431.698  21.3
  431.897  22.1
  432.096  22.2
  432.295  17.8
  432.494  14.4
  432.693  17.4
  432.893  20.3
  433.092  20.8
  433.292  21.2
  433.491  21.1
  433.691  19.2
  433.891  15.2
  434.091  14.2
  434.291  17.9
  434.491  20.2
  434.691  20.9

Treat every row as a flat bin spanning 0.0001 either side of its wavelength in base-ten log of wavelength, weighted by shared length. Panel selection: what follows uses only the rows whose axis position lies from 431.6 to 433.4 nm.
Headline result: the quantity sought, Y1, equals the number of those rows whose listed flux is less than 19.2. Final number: 3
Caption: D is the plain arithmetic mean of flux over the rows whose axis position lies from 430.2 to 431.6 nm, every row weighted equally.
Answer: 14.2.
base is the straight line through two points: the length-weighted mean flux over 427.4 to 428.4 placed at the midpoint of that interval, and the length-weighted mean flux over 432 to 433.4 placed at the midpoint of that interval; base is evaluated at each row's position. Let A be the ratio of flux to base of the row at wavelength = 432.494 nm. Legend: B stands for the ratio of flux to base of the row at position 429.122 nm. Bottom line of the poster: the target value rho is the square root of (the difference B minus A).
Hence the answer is 0.43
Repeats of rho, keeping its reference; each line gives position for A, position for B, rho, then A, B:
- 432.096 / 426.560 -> 0.13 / 1.17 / 1.18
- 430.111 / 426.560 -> 0.72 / 0.67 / 1.18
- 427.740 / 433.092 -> 0.15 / 1.06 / 1.08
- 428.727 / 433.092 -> 0.47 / 0.86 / 1.08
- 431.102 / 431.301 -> 0.34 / 0.73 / 0.84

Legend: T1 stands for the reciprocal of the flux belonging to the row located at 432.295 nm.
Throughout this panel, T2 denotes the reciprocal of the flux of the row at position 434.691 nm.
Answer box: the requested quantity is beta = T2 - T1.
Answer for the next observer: -0.008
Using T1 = 0.056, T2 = 0.0478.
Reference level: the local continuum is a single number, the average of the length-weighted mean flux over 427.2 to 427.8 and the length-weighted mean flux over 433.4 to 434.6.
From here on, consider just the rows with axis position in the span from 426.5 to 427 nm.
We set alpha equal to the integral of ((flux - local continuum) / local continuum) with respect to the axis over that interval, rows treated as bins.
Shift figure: 0.05 nm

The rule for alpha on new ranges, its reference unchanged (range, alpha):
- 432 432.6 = 0.01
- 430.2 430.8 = -0.16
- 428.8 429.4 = -0.03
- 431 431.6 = -0.06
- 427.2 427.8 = -0.01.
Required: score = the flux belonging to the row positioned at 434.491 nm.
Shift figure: 20.2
